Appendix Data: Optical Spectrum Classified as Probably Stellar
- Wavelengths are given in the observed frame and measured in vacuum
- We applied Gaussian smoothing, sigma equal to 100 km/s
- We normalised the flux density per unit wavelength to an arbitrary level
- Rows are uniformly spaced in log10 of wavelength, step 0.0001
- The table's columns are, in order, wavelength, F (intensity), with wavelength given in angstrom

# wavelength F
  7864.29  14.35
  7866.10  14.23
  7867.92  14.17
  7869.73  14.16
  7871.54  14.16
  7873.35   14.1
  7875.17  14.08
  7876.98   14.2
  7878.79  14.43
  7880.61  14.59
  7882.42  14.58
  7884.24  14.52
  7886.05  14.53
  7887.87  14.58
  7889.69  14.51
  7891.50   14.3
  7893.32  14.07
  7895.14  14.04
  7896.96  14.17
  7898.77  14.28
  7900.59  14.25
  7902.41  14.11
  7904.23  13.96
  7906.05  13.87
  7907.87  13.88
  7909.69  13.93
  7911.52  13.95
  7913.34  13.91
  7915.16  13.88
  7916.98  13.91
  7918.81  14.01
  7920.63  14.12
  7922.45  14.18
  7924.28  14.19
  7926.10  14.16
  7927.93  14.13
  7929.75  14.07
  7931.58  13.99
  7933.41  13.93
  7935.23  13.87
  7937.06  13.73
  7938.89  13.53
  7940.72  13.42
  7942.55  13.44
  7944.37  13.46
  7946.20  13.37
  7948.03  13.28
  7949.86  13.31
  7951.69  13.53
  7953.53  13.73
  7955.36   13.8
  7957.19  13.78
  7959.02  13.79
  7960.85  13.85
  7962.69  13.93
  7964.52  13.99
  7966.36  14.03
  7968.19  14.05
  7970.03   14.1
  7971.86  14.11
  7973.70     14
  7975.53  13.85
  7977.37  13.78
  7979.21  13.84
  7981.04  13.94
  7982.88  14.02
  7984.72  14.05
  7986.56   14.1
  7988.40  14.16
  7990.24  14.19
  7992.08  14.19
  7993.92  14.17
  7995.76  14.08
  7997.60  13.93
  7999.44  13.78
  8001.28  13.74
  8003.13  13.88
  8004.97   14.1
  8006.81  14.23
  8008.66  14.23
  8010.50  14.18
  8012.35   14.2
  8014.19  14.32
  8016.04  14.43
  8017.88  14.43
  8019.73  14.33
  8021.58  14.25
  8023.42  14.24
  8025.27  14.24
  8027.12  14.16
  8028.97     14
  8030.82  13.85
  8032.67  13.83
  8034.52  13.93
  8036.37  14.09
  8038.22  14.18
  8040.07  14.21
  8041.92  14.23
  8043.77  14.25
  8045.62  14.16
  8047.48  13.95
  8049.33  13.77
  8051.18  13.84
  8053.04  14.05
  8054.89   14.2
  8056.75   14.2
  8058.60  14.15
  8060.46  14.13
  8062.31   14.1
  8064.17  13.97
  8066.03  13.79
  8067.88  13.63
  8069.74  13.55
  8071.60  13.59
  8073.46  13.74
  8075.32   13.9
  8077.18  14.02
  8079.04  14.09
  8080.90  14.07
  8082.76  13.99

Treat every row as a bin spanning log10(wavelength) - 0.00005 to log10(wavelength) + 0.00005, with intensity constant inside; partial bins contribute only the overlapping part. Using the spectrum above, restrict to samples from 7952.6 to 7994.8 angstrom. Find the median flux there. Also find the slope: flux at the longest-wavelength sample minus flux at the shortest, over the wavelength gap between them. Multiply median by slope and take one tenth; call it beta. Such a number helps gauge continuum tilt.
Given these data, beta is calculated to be 0.015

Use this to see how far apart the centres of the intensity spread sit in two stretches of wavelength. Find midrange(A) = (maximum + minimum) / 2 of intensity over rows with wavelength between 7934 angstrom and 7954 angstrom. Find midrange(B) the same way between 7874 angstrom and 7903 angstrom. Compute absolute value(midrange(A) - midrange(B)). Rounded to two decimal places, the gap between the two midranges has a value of 0.74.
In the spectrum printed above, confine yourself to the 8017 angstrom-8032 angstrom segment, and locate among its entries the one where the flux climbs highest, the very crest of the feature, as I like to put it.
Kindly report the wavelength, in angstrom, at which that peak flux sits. 8017.88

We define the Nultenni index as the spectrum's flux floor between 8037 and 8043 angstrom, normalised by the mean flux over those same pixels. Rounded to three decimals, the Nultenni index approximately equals 0.998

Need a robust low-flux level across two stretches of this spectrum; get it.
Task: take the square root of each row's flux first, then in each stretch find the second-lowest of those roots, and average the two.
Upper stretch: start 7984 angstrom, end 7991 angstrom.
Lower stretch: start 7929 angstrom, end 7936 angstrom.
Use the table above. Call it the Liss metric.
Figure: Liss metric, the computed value 3.74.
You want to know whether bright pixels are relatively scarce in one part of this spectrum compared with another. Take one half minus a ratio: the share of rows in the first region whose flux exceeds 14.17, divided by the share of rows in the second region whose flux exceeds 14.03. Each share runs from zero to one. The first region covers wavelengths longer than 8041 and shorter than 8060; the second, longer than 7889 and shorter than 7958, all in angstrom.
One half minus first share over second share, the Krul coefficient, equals -0.6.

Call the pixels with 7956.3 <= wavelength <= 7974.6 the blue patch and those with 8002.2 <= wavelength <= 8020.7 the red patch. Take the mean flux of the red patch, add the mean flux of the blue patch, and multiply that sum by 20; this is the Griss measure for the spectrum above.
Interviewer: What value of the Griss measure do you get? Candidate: 564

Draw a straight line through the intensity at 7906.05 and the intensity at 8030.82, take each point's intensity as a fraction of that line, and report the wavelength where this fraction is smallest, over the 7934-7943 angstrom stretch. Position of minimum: 7940.72 angstrom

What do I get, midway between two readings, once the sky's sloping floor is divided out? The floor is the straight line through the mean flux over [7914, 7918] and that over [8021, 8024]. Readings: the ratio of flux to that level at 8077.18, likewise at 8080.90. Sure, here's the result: 0.97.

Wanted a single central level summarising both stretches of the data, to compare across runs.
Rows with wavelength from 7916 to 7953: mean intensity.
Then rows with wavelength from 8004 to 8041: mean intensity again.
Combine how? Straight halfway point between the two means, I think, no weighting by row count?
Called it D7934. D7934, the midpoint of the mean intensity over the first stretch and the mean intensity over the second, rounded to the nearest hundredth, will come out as 13.98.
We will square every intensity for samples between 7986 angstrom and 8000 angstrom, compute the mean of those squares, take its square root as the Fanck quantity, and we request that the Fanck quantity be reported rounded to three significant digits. 14.1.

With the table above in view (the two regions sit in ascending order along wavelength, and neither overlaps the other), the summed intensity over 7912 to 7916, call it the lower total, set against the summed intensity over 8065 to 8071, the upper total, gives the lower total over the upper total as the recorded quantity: 0.68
